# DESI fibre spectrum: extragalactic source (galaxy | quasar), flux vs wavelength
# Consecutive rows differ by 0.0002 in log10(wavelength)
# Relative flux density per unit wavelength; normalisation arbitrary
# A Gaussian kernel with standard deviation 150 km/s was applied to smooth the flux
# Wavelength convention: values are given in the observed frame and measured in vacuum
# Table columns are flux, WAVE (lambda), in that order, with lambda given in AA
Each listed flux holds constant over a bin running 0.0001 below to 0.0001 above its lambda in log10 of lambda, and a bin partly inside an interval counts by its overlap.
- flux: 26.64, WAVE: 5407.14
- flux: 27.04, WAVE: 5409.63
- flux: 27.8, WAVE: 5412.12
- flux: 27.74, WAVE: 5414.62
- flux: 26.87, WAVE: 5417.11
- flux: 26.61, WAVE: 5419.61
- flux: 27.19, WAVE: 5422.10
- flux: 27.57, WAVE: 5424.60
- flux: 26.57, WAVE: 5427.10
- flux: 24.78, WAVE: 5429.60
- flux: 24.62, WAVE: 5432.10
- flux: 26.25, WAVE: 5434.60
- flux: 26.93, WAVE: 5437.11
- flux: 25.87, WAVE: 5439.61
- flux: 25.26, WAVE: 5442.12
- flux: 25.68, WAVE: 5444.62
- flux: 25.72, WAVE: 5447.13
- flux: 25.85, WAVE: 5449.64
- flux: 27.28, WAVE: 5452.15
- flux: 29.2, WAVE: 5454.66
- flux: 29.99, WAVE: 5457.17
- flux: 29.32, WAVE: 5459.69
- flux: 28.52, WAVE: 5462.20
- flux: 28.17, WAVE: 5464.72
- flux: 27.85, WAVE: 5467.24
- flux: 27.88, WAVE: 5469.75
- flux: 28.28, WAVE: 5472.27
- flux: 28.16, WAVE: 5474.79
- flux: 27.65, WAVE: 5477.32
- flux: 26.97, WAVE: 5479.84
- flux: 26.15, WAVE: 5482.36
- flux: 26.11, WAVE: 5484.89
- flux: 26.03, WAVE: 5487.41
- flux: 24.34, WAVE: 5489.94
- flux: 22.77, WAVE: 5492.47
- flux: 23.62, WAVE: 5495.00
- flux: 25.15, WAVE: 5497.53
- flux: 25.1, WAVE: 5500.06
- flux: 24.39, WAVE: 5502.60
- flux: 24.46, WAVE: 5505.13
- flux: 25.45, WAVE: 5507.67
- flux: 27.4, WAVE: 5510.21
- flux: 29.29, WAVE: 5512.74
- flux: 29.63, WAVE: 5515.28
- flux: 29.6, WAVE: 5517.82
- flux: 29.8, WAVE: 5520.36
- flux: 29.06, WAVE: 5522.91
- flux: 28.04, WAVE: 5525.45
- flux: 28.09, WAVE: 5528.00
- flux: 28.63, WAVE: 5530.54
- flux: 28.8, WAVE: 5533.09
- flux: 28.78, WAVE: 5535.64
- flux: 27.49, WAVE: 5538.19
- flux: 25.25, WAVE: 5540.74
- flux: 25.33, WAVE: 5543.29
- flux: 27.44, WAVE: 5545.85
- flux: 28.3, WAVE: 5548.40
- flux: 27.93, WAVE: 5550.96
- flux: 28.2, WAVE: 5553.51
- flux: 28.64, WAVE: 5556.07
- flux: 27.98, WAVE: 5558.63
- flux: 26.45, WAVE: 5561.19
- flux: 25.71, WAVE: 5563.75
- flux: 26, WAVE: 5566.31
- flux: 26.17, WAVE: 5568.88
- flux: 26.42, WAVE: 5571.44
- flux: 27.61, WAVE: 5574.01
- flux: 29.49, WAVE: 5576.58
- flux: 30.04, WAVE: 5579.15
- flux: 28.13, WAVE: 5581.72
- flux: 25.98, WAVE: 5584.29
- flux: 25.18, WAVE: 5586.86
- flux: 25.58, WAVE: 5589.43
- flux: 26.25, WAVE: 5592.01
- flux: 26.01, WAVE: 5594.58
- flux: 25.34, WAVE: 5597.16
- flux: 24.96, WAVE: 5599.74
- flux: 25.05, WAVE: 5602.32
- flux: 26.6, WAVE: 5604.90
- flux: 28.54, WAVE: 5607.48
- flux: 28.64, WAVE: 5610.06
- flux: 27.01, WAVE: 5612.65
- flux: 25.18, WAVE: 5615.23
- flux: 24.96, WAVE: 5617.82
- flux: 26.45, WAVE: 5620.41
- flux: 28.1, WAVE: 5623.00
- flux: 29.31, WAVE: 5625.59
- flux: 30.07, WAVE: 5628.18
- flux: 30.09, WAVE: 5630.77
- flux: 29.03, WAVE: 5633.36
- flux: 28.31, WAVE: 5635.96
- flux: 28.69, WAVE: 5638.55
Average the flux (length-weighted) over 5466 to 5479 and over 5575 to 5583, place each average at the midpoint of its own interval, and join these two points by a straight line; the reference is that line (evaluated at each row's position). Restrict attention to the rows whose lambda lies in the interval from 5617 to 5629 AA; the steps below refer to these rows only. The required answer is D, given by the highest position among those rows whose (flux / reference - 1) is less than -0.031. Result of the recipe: 5623.00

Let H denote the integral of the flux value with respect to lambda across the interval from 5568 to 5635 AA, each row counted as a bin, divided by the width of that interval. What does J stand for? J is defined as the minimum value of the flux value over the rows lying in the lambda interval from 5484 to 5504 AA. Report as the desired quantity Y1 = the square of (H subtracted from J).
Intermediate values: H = 27.2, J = 22.77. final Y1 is 19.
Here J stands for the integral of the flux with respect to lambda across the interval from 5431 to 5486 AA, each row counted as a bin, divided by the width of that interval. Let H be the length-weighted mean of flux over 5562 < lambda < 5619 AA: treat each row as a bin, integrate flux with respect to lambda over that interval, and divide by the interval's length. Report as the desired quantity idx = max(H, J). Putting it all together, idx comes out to 27.2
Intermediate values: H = 26.6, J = 27.2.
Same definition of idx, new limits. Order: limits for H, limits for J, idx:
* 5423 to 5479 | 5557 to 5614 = 27.2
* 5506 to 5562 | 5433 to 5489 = 28.0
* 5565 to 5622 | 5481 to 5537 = 26.9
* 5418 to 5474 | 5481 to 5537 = 27.1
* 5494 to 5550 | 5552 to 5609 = 27.3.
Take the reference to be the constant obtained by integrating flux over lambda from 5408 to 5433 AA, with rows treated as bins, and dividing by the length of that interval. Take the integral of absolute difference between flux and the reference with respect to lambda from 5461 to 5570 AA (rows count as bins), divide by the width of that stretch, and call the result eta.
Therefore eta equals 1.58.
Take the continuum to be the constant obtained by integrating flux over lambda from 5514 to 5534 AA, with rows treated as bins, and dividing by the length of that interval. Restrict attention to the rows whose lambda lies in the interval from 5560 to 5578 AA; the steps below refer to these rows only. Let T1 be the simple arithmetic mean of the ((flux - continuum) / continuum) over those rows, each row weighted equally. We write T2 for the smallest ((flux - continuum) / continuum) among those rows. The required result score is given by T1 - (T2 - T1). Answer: -0.034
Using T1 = -0.073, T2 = -0.11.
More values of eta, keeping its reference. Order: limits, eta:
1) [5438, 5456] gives 1.17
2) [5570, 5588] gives 1.56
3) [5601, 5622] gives 1.17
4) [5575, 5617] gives 1.41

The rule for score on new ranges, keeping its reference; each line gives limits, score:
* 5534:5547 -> -0.017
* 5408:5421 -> -0.039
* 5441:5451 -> -0.102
